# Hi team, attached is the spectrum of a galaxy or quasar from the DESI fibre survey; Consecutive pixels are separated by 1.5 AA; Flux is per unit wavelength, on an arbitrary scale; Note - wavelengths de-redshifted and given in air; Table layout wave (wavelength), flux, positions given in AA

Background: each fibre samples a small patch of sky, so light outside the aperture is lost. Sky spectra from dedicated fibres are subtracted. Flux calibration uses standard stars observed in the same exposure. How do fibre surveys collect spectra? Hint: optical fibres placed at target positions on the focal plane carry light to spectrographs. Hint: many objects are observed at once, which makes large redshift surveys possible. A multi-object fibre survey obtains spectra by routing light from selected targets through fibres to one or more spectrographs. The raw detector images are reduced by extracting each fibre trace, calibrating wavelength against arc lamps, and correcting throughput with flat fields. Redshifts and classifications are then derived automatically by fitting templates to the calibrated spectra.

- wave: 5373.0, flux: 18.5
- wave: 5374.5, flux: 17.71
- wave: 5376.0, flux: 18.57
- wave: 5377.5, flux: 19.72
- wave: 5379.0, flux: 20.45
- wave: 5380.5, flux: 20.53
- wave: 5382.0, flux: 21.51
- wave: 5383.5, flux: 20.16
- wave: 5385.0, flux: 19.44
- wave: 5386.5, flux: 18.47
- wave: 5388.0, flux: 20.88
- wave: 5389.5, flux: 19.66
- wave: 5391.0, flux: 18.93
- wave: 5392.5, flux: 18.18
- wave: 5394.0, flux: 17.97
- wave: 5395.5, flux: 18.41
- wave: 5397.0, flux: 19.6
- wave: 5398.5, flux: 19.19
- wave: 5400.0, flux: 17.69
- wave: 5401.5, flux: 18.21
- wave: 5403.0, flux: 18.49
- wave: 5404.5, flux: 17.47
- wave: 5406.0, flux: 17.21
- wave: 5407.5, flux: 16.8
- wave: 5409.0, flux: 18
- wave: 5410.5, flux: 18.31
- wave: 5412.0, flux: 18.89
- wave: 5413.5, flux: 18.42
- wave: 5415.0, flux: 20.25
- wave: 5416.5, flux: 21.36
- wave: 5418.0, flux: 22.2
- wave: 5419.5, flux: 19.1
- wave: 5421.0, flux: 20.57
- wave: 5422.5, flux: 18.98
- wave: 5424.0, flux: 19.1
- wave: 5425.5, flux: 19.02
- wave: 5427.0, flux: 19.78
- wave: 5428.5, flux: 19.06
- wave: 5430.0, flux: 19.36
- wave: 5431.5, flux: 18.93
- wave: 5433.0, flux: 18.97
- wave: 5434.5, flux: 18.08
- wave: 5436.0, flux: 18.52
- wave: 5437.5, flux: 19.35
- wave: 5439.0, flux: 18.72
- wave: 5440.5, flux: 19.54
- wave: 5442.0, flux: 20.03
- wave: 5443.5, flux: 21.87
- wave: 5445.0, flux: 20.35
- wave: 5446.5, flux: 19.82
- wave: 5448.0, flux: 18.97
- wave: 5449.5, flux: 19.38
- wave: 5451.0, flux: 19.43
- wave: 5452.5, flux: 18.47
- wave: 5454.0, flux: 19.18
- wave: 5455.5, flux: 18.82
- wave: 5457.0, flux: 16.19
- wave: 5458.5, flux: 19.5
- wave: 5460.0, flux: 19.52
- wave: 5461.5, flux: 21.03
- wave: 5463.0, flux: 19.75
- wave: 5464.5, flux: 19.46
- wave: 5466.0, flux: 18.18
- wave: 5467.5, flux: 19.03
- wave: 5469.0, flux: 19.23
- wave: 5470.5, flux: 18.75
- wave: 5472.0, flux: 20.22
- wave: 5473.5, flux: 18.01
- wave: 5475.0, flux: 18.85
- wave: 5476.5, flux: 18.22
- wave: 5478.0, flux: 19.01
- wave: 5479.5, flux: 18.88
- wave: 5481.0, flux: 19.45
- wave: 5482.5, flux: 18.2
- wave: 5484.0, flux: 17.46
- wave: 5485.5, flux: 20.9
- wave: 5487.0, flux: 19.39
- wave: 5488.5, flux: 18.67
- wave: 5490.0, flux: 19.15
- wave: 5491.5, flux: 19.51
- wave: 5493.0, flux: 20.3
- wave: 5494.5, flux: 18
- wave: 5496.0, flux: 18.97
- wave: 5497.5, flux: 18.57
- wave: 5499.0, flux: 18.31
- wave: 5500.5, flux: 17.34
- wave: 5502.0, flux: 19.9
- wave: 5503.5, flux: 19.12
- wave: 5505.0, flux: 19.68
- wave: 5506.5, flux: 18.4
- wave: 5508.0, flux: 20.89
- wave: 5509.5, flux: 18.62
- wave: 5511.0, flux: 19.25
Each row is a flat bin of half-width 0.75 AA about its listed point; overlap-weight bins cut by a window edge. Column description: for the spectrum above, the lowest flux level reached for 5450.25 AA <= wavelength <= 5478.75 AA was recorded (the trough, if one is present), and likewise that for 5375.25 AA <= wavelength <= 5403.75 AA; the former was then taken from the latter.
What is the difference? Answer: 1.5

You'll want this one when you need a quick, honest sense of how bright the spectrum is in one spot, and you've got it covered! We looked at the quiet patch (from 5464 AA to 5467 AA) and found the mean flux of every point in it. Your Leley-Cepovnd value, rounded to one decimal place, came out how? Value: 18.8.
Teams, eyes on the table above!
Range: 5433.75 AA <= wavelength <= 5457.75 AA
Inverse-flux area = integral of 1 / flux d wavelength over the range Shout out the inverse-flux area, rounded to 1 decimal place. 1.3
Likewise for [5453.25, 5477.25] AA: 1.3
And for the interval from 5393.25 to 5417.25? 1.3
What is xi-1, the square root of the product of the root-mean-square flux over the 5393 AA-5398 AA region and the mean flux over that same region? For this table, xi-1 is 18.7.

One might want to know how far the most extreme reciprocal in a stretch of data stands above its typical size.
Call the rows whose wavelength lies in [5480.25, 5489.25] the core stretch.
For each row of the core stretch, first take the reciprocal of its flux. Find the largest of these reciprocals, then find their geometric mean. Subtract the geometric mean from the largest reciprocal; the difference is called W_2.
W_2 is 0.0046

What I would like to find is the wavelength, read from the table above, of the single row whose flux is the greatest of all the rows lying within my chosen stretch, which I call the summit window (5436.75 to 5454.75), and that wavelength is 5443.5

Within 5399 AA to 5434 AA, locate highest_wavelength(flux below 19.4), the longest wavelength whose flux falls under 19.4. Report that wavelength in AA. 5433.0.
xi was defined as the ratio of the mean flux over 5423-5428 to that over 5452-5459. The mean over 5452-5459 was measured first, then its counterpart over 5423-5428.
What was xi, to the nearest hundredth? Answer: 1.05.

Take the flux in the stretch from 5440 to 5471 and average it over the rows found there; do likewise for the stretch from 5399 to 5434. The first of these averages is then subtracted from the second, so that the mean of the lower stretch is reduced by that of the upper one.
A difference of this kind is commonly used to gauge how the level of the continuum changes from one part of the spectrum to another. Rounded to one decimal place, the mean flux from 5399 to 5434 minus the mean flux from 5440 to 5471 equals -0.4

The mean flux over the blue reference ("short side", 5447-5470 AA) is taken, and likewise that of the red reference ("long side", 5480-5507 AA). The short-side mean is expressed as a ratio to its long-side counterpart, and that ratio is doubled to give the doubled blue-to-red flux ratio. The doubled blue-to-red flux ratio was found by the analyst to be 2.01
